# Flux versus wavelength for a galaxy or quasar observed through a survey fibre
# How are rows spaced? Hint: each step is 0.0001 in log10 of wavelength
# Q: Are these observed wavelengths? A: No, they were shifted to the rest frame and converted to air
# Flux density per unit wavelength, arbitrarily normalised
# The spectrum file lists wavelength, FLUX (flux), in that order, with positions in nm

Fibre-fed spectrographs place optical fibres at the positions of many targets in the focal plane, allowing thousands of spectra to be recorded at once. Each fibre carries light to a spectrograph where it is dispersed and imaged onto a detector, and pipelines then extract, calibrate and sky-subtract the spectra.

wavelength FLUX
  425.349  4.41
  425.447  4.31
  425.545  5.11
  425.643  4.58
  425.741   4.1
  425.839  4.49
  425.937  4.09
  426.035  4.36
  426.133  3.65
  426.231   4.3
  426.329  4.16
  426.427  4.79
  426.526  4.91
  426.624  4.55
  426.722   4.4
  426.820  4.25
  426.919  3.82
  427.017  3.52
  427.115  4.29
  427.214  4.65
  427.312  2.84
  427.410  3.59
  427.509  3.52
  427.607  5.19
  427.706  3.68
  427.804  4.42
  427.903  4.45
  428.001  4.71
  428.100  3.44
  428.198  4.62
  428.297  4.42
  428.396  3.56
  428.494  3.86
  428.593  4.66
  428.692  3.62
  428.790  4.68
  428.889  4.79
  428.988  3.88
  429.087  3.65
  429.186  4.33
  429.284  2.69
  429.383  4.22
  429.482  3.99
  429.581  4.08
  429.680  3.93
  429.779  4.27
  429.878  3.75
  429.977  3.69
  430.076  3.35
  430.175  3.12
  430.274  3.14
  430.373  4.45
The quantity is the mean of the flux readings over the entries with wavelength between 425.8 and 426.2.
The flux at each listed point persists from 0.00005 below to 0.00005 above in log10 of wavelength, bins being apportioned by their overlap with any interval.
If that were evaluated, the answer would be 4.15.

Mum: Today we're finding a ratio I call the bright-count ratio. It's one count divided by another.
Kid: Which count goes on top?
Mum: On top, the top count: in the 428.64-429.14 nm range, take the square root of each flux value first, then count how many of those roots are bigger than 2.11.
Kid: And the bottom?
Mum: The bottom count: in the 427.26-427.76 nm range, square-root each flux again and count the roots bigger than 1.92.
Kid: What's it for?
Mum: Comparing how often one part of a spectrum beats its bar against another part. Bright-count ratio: 2.0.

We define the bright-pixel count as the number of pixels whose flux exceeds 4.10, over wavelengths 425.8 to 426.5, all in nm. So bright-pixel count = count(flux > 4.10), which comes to 5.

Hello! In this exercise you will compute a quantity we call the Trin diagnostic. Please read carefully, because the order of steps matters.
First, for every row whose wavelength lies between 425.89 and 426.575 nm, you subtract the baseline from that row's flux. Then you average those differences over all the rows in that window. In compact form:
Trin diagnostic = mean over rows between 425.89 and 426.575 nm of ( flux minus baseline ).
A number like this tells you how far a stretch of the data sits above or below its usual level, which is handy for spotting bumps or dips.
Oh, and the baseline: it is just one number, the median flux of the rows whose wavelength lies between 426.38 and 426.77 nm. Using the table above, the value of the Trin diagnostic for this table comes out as -0.35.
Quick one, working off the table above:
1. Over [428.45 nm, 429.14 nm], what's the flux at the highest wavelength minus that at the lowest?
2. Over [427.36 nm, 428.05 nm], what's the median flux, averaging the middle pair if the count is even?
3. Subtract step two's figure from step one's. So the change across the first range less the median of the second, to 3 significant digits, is -4.63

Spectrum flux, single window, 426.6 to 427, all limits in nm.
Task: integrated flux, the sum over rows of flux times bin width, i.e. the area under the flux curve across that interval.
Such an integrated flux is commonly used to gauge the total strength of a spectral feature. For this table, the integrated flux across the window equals 1.67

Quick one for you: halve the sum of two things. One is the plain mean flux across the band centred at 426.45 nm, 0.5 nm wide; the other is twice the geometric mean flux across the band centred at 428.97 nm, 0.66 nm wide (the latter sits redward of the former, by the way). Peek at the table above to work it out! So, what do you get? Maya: 6.16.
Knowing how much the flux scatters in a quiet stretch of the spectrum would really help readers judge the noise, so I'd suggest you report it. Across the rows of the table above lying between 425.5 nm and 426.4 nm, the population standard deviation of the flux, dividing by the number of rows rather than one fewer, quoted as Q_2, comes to 0.38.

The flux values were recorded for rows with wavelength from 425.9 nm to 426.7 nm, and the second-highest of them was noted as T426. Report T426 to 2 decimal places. 4.79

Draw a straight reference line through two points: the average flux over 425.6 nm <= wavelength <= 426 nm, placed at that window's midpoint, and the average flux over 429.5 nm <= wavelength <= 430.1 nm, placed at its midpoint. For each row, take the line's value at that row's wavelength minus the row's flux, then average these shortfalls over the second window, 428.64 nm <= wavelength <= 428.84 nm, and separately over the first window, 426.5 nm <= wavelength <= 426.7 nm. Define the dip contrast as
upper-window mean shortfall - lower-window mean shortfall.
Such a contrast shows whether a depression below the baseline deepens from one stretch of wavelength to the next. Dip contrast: 0.3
